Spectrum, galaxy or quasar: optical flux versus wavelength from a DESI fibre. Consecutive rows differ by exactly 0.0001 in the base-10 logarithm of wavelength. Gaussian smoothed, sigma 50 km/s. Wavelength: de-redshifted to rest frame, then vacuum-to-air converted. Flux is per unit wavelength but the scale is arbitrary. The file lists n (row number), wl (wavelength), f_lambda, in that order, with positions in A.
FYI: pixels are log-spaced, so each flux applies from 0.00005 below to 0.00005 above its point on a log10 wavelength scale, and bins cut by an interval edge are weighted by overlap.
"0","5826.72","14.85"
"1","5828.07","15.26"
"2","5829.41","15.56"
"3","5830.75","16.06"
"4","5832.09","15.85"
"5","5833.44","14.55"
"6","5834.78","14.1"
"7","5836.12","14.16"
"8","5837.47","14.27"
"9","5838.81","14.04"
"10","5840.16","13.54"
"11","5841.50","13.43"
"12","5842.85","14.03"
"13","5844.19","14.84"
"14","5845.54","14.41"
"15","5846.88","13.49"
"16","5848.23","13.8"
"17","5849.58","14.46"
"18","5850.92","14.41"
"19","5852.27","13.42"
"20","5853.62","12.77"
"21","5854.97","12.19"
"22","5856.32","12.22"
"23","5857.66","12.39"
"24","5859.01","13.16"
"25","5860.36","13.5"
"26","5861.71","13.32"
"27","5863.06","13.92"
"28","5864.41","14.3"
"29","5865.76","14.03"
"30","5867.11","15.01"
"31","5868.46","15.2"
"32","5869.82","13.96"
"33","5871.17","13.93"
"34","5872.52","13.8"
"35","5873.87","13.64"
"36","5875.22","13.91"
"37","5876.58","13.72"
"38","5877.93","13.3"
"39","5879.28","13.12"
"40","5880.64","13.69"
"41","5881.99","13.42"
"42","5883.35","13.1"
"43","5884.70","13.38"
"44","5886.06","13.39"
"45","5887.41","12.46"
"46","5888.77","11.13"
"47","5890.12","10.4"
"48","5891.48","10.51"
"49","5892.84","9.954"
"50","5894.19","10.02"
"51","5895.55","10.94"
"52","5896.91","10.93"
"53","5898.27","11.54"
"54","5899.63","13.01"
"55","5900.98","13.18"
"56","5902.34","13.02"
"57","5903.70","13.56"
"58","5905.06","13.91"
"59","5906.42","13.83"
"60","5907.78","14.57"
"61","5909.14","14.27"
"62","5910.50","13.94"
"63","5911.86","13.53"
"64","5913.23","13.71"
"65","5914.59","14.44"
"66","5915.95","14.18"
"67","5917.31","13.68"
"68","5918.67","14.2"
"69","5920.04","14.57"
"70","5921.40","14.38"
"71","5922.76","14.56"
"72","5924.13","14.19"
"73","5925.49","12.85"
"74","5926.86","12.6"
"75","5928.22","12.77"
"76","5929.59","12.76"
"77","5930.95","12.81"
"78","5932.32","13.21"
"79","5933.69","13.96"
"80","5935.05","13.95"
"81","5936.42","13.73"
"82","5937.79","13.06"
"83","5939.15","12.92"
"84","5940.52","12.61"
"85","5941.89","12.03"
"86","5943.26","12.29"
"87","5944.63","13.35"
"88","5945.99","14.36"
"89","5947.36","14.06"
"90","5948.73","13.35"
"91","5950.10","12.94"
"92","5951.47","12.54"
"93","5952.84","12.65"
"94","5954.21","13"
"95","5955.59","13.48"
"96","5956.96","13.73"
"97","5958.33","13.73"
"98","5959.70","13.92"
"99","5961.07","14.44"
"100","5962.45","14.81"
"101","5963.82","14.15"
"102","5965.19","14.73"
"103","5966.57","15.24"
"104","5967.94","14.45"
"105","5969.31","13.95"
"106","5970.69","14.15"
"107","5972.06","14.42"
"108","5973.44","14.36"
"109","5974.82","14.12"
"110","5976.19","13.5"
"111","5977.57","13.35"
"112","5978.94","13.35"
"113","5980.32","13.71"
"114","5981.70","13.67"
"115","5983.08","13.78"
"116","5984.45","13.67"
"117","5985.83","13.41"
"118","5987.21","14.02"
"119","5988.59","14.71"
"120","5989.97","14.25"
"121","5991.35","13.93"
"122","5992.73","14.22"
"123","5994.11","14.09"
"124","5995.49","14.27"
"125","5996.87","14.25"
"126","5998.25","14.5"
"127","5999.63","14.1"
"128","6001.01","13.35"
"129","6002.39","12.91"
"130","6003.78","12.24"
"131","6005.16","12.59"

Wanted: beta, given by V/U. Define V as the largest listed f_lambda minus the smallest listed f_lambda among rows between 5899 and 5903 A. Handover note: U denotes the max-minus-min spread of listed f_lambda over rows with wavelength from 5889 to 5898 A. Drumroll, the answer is 0.2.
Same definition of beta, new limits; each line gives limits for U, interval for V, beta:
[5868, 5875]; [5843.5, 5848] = 0.9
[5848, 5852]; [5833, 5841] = 1.5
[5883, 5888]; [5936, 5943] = 1.8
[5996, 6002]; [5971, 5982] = 0.9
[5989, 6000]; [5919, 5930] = 3.5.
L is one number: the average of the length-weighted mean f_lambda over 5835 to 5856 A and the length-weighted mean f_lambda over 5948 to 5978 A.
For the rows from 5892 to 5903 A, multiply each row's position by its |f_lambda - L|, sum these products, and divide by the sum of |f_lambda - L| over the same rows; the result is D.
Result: 5895.9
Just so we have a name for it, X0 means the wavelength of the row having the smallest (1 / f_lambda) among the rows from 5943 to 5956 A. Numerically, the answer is 5945.99 A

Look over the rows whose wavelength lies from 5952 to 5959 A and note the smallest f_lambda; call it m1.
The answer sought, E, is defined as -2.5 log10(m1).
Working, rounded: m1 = 12.65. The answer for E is -2.76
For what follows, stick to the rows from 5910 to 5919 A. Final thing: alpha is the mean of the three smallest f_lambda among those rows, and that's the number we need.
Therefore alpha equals 13.6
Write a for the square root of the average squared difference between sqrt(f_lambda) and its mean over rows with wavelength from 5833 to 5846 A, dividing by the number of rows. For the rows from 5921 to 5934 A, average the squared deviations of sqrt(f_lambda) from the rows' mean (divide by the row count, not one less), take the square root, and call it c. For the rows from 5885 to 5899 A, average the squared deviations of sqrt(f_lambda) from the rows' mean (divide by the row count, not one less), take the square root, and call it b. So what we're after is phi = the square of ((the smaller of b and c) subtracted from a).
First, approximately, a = 0.05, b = 0.15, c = 0.10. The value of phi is 0.0021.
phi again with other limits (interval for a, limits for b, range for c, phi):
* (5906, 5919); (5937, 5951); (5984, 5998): 0.0000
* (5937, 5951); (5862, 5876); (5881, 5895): 0.0009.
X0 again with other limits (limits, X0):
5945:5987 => 5966.57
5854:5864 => 5863.06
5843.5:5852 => 5844.19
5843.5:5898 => 5868.46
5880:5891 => 5880.64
